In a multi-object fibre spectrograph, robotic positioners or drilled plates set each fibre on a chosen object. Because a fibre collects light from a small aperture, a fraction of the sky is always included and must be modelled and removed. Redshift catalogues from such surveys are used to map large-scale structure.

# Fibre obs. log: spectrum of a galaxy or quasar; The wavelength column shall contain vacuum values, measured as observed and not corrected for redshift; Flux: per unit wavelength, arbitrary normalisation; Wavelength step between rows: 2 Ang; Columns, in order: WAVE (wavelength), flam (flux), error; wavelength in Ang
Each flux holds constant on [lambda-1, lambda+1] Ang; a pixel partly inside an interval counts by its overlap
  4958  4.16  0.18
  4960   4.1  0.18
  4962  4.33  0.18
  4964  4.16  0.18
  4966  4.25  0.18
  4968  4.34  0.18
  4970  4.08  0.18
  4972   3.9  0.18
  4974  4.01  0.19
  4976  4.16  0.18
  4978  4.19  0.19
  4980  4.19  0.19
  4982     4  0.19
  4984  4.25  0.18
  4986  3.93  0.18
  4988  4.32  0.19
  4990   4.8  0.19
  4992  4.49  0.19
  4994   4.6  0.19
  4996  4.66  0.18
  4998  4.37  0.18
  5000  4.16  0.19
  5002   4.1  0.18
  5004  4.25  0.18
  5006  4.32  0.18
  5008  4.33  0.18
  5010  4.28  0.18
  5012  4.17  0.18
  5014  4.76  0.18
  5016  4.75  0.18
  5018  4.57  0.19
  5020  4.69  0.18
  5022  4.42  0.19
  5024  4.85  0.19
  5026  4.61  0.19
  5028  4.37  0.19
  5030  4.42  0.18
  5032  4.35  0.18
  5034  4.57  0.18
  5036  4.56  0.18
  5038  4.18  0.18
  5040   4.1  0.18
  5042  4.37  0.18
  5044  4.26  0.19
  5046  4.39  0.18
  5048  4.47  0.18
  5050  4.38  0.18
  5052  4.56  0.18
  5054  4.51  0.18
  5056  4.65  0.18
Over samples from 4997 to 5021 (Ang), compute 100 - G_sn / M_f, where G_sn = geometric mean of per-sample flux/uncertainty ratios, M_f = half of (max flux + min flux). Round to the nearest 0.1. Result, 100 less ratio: 94.5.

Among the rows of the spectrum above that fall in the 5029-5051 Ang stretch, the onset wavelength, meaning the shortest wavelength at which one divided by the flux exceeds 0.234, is 5038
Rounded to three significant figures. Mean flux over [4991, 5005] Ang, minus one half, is 3.88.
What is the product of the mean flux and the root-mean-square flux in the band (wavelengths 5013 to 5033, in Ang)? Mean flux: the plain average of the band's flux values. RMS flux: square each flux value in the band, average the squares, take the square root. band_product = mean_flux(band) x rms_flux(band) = 21.0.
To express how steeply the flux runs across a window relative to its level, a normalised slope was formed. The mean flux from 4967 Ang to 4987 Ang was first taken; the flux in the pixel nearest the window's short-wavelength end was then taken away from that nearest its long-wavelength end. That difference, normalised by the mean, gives -0.10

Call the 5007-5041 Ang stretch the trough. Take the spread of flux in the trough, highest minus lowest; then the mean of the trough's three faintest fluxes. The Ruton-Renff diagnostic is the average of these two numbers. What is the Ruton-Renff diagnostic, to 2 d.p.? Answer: 2.45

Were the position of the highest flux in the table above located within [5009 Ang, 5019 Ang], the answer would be 5014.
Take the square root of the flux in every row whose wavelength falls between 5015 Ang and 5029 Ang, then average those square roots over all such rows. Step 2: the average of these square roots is 2.15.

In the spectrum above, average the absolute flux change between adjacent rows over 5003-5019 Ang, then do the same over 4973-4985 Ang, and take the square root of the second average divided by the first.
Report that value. 0.9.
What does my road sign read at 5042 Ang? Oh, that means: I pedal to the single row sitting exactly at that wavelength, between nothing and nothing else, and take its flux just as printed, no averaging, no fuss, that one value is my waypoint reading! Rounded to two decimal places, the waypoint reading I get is 4.37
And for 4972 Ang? 3.90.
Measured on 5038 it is 4.18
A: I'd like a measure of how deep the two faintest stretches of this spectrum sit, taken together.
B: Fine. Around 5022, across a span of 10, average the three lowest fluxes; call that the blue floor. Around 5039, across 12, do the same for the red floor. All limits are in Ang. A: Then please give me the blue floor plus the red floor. 8.71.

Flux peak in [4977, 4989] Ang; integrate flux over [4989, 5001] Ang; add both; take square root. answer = 7.65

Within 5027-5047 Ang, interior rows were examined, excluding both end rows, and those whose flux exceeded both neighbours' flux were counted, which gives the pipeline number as 3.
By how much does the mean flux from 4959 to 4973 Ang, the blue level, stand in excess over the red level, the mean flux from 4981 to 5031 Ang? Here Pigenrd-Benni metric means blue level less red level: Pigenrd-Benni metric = -0.25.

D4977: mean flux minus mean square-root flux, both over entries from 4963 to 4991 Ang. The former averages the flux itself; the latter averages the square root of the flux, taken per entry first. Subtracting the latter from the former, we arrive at 2.14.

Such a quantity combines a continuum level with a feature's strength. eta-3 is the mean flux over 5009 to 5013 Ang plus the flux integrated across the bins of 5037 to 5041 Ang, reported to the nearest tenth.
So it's 20.8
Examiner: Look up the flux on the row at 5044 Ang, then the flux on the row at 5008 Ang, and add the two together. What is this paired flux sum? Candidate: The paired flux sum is 8.59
